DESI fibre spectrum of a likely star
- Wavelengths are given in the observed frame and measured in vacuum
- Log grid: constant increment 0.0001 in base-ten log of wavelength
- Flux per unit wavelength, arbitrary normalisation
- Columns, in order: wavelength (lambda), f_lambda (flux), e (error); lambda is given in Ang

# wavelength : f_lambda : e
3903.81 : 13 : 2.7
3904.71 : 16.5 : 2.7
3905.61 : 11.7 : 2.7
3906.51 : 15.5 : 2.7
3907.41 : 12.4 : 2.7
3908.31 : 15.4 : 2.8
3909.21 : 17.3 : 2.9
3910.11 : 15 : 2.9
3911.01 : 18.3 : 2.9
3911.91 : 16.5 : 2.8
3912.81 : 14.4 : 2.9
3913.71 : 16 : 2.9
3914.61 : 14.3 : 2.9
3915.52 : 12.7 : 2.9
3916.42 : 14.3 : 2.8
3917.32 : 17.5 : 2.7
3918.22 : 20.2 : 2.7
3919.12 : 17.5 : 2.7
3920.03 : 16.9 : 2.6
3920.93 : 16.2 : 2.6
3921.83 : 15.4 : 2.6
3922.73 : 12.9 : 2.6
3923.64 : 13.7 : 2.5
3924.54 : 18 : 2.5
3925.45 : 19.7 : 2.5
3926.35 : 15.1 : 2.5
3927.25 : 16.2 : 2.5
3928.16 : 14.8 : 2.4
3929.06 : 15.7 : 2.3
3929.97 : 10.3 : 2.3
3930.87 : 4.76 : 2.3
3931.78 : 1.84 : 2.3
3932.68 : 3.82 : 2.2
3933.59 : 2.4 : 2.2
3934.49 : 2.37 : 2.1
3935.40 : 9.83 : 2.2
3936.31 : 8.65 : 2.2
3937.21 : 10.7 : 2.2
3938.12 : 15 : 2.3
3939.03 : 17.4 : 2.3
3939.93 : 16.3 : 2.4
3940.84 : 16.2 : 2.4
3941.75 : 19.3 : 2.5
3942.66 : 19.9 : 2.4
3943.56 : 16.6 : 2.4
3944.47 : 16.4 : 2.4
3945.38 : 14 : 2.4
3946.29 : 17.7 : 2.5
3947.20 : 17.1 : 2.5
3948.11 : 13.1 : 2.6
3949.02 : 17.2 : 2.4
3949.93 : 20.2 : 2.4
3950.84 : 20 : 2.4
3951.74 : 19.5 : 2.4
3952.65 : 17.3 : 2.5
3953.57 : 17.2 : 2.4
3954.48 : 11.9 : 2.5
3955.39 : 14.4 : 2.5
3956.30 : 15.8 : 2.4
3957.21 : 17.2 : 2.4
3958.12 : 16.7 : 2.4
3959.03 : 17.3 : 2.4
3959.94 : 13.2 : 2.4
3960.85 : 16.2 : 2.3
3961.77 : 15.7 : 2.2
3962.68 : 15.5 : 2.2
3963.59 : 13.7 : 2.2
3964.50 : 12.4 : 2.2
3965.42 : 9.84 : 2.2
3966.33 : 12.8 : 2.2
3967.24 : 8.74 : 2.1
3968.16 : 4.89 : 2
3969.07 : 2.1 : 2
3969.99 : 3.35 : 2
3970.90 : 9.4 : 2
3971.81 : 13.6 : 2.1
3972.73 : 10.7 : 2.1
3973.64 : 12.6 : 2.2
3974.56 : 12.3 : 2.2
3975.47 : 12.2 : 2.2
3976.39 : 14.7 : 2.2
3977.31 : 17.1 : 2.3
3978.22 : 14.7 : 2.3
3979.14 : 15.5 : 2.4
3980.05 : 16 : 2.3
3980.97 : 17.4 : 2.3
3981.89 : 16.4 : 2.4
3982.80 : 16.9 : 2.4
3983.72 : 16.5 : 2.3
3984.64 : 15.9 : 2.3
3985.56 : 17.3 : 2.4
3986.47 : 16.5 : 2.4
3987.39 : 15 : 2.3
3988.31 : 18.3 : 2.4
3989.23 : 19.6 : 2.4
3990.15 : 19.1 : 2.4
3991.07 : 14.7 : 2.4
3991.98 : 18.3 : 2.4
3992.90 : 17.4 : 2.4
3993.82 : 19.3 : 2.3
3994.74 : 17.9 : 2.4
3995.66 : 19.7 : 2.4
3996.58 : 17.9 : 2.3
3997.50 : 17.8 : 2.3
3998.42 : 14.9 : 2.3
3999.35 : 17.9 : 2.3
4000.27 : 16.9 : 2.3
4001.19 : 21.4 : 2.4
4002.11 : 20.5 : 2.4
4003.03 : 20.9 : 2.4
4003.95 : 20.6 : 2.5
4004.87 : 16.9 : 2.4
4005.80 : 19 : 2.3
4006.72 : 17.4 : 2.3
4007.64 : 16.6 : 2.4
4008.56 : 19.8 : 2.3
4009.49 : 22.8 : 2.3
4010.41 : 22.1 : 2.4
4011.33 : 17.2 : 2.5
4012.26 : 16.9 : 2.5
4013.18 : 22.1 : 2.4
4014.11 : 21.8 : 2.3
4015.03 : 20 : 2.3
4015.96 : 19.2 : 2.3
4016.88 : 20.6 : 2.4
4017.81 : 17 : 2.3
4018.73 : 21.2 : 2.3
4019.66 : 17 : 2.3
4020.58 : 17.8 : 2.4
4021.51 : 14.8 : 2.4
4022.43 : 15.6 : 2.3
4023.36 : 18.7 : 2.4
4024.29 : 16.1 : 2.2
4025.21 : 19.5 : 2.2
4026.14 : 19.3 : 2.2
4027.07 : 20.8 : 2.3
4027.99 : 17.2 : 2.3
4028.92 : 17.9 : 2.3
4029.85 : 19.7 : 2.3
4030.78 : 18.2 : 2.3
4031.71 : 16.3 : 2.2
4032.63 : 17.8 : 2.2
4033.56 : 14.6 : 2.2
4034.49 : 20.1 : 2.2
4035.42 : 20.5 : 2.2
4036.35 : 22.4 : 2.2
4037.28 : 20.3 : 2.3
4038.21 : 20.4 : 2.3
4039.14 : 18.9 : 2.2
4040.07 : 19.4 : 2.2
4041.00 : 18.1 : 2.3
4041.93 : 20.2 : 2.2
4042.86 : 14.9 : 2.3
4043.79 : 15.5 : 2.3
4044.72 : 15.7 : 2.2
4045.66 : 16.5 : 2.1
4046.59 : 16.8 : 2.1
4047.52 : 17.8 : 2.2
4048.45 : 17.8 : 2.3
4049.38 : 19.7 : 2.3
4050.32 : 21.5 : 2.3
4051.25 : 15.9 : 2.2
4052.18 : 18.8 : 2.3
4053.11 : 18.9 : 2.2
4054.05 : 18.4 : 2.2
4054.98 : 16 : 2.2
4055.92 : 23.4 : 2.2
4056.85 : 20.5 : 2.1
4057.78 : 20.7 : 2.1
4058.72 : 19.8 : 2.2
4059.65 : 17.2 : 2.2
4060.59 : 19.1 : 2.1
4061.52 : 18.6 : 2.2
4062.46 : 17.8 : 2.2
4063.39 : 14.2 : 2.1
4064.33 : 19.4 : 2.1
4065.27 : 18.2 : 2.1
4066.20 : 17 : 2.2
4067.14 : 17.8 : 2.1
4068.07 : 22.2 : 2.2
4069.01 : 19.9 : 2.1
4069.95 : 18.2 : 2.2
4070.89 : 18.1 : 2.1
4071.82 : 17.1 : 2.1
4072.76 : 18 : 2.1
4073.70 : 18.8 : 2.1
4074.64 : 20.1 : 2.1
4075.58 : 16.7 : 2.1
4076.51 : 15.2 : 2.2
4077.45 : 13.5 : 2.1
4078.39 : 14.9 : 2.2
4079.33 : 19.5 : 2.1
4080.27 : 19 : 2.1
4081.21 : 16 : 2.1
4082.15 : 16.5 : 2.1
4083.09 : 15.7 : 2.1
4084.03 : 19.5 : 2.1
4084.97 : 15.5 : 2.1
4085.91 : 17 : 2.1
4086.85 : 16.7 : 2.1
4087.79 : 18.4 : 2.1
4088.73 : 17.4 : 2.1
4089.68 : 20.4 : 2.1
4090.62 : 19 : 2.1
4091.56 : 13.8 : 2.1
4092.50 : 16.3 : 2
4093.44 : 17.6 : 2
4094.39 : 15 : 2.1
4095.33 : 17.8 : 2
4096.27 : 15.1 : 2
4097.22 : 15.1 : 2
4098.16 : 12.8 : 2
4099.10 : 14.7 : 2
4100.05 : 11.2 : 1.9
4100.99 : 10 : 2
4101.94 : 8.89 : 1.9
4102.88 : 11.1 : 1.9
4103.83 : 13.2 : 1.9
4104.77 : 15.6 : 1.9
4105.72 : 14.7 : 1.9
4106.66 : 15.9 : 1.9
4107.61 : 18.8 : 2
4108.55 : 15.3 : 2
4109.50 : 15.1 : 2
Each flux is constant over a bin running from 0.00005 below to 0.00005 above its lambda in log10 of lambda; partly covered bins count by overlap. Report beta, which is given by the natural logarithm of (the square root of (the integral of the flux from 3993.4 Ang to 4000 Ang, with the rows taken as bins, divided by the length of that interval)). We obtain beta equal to 1.44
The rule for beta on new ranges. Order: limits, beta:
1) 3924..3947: 1.28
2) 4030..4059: 1.46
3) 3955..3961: 1.38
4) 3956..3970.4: 1.25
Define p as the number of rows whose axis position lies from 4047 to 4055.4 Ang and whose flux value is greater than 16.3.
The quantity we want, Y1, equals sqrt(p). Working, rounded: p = 7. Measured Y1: 2.65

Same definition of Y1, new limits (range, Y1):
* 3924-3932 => 1.41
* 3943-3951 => 2.65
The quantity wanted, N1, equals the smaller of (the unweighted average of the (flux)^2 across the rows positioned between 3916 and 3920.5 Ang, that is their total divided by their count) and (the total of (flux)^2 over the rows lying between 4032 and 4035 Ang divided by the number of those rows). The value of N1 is 302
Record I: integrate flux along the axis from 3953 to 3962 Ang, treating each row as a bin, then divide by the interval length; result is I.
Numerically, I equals 15.6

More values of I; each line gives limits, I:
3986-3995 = 17.6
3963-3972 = 9.0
